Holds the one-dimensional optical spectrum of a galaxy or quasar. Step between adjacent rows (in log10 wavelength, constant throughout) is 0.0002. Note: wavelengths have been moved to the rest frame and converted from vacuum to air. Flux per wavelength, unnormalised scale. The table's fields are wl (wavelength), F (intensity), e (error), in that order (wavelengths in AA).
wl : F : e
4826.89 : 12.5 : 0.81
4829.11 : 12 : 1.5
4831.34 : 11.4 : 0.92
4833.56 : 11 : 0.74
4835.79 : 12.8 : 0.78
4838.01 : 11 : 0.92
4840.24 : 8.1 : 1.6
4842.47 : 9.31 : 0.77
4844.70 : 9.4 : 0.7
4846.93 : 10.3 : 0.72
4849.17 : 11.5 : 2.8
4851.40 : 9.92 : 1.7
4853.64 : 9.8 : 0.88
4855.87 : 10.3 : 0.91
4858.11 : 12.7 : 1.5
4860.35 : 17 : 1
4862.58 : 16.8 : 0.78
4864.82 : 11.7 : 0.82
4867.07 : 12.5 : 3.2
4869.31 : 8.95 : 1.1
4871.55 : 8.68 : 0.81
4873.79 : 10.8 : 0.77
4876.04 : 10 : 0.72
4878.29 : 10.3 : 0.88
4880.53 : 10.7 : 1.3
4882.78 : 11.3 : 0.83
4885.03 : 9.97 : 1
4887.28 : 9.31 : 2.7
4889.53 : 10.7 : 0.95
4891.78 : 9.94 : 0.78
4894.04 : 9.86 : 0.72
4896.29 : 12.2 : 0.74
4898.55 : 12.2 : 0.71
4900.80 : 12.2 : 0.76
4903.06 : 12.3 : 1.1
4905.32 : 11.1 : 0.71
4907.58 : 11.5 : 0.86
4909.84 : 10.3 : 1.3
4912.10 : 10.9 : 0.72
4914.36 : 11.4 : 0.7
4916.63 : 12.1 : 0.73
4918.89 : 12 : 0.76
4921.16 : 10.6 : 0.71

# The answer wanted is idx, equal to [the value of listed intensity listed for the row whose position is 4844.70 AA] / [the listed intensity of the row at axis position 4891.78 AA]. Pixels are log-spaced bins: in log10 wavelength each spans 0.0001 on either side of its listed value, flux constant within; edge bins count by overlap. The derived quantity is 0.95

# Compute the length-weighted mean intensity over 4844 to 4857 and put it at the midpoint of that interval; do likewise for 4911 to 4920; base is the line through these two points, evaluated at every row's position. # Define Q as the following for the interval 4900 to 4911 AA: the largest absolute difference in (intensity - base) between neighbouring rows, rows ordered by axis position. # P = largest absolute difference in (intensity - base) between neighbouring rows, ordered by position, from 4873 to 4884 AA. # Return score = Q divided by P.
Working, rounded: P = 0.8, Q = 1.2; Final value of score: 1.5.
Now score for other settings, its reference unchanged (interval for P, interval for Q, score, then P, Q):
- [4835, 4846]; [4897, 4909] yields 0.4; 2.9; 1.2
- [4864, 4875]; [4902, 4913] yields 0.3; 3.6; 1.2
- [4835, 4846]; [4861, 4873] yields 1.7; 2.9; 5.1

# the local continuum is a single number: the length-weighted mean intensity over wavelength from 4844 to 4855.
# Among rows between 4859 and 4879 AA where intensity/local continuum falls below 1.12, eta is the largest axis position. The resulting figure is 4878.29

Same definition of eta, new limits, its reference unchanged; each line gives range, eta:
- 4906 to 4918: 4914.36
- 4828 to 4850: 4846.93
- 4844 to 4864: 4855.87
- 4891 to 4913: 4912.10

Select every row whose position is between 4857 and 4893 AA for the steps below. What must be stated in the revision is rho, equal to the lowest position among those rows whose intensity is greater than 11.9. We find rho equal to 4858.11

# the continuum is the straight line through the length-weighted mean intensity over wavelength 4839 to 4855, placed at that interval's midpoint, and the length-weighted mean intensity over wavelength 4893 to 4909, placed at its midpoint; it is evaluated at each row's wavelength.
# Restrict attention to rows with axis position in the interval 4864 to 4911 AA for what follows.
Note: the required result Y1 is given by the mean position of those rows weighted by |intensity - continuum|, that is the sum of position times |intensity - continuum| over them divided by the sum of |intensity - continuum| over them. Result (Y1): 4885.1 AA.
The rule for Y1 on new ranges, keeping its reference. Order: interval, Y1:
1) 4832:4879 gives 4856.3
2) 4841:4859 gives 4852.7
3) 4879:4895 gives 4889.1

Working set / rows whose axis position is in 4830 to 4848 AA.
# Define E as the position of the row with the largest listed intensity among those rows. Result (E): 4835.79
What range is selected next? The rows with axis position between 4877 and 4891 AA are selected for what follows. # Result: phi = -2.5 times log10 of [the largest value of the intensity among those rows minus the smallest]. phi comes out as -0.7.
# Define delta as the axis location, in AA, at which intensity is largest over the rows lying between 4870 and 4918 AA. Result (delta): 4903.06 AA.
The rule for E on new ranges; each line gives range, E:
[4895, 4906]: 4903.06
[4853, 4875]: 4860.35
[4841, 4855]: 4849.17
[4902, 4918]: 4903.06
